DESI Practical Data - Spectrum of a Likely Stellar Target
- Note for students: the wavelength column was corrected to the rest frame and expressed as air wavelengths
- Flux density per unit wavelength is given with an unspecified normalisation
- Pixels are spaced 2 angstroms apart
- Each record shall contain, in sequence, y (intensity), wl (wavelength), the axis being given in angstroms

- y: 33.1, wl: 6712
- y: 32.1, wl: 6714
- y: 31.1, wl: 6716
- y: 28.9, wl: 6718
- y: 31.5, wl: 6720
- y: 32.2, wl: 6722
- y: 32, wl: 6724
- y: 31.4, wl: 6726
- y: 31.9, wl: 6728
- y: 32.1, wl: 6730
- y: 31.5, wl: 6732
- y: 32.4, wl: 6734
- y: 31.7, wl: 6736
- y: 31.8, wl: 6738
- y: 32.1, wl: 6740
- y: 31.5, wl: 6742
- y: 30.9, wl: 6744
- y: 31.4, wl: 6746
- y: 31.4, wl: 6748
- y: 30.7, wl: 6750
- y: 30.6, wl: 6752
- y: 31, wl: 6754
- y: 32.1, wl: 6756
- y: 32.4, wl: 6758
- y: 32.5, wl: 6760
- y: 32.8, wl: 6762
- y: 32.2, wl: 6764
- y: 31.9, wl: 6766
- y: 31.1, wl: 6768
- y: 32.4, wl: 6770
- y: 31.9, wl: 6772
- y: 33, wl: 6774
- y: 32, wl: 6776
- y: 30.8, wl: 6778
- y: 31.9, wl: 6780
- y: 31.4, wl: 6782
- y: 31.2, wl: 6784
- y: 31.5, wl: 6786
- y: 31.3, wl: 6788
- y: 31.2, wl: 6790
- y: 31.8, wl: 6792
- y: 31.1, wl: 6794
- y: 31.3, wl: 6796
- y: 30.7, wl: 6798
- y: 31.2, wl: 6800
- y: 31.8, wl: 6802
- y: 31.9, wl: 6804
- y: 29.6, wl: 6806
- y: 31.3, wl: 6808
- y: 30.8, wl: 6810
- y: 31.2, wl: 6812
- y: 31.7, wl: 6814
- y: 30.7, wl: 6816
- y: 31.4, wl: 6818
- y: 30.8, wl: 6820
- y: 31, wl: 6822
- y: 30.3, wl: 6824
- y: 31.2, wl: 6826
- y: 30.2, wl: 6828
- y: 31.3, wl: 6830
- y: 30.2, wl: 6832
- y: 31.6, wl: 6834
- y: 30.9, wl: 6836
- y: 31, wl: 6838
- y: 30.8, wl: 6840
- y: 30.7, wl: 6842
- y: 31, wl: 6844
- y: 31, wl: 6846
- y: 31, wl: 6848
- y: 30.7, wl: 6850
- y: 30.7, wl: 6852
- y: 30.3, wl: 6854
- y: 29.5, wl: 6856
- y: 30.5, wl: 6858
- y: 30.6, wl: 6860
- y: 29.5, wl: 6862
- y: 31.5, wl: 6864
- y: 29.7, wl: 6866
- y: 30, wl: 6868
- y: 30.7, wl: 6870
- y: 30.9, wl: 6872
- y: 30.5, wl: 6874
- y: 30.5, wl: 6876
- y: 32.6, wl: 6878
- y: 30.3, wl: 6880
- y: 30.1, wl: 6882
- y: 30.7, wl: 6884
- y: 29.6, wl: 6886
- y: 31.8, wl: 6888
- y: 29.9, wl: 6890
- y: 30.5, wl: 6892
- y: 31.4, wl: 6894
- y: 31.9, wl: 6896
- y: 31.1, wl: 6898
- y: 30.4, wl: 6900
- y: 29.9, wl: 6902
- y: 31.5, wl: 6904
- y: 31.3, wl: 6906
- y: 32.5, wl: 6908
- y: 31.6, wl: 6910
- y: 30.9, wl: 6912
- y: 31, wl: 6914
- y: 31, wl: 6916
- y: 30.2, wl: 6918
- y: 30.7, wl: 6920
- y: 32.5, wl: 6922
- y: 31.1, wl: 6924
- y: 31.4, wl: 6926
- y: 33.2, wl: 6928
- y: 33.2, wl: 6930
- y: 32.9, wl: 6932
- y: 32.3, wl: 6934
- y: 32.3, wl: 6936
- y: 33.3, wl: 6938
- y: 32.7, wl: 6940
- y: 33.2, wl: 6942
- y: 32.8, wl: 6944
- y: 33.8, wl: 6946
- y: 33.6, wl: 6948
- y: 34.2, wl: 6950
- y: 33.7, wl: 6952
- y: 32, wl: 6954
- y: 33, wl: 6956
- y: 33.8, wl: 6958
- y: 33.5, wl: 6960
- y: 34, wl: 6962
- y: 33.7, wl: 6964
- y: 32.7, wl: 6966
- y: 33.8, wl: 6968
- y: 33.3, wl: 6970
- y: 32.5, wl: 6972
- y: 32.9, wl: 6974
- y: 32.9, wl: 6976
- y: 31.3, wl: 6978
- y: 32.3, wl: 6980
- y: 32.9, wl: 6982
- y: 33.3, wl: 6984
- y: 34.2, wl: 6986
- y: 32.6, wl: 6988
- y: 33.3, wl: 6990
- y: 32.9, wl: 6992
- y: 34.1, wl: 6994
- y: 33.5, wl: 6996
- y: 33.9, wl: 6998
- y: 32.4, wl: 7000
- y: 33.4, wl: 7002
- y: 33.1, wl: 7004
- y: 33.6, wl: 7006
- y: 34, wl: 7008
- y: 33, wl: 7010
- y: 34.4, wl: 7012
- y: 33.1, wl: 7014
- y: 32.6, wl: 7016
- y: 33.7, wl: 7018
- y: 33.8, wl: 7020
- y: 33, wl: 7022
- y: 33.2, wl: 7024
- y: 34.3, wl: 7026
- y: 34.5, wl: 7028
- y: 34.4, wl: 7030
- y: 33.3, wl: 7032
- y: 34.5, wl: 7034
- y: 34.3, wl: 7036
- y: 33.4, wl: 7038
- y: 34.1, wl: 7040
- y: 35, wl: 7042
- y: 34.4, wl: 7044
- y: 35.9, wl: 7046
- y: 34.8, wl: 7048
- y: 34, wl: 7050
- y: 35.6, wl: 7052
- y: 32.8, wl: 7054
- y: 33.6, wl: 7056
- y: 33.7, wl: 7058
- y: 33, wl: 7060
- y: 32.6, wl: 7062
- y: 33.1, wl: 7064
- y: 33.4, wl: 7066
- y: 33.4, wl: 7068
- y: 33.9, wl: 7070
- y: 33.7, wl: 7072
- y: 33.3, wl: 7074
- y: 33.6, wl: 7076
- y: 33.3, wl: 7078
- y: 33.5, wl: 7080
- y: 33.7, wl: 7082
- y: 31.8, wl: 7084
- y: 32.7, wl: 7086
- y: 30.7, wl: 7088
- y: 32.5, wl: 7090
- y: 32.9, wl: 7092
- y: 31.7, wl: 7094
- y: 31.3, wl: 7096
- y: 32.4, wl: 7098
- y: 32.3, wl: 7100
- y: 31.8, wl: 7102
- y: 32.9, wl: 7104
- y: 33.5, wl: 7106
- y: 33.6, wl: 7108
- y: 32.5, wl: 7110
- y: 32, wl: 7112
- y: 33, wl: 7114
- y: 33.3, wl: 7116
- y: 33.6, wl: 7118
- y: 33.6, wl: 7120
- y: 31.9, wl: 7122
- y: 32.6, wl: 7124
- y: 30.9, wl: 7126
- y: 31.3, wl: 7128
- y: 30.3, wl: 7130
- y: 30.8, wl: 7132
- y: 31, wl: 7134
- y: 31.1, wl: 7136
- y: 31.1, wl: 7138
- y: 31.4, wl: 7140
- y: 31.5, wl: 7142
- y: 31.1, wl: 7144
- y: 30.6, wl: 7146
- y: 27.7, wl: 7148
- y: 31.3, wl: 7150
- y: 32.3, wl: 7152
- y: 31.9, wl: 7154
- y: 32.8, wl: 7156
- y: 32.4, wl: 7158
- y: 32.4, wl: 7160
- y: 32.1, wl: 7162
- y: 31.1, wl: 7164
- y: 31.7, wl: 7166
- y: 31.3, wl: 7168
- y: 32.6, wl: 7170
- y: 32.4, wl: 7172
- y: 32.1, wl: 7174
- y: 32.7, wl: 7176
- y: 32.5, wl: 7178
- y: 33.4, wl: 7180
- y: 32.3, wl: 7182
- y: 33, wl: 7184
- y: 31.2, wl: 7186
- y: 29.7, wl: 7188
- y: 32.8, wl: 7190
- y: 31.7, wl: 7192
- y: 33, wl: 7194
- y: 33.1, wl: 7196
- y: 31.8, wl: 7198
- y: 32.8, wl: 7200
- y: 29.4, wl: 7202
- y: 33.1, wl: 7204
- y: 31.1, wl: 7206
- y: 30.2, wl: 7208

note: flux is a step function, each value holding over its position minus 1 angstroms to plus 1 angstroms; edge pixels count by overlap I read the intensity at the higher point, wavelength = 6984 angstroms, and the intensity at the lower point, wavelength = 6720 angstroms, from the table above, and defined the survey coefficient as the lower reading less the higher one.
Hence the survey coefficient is -1.8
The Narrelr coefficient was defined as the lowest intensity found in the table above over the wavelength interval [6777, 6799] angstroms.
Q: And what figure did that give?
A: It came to 30.7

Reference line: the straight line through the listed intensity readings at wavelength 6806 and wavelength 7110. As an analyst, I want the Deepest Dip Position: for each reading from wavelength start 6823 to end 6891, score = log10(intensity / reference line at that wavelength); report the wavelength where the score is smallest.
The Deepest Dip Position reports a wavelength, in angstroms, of 6886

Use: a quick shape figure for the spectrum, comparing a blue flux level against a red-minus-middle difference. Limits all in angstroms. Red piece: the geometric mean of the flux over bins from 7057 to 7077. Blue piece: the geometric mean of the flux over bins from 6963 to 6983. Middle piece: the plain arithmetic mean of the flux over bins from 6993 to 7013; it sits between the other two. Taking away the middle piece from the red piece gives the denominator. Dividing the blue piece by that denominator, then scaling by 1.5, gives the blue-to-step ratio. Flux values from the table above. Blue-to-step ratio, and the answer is -286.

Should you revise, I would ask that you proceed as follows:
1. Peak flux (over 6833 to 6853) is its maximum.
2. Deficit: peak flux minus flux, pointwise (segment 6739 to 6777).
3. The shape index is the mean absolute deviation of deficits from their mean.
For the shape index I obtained 0.6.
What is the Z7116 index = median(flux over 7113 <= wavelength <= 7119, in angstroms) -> 33.3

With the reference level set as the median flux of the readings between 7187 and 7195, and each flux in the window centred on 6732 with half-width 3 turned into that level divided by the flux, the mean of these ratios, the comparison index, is 1.01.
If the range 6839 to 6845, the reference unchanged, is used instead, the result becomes 1.05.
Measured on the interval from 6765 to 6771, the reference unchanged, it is 1.01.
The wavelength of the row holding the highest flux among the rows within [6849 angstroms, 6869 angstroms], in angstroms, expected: 6864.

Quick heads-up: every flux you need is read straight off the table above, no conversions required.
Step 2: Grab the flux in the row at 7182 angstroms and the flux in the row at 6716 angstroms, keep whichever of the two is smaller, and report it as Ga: 31.1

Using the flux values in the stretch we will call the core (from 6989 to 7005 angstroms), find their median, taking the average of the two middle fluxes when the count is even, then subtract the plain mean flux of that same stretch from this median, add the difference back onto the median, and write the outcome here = 33.4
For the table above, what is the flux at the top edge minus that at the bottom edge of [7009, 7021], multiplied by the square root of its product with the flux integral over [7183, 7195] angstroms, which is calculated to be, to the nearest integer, 14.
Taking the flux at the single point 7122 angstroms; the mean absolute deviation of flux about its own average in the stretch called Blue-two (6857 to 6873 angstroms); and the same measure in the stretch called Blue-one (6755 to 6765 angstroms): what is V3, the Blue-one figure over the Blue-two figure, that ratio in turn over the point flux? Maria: 0.01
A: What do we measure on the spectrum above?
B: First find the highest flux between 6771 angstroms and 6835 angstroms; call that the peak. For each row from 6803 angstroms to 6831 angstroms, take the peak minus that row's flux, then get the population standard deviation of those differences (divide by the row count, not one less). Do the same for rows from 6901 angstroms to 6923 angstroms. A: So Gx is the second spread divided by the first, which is 1.3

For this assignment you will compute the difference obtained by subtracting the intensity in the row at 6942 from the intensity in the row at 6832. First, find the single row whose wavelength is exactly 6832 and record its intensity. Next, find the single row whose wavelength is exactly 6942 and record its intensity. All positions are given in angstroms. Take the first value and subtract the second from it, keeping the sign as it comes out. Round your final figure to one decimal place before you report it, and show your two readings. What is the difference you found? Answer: -3.0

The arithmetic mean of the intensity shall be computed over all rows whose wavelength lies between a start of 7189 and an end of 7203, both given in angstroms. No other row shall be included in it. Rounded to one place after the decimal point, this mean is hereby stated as 32.1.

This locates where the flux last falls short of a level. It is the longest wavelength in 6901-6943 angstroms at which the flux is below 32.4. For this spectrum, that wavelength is 6936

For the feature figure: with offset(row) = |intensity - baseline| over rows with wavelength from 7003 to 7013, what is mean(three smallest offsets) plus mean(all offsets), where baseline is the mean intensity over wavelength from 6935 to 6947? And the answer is 0.8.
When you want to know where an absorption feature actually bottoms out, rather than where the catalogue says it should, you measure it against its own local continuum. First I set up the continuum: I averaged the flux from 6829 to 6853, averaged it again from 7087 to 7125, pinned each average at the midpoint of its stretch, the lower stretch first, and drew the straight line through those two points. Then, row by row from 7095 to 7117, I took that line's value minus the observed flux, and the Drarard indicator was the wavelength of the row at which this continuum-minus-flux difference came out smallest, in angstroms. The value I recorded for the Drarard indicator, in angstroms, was 7108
